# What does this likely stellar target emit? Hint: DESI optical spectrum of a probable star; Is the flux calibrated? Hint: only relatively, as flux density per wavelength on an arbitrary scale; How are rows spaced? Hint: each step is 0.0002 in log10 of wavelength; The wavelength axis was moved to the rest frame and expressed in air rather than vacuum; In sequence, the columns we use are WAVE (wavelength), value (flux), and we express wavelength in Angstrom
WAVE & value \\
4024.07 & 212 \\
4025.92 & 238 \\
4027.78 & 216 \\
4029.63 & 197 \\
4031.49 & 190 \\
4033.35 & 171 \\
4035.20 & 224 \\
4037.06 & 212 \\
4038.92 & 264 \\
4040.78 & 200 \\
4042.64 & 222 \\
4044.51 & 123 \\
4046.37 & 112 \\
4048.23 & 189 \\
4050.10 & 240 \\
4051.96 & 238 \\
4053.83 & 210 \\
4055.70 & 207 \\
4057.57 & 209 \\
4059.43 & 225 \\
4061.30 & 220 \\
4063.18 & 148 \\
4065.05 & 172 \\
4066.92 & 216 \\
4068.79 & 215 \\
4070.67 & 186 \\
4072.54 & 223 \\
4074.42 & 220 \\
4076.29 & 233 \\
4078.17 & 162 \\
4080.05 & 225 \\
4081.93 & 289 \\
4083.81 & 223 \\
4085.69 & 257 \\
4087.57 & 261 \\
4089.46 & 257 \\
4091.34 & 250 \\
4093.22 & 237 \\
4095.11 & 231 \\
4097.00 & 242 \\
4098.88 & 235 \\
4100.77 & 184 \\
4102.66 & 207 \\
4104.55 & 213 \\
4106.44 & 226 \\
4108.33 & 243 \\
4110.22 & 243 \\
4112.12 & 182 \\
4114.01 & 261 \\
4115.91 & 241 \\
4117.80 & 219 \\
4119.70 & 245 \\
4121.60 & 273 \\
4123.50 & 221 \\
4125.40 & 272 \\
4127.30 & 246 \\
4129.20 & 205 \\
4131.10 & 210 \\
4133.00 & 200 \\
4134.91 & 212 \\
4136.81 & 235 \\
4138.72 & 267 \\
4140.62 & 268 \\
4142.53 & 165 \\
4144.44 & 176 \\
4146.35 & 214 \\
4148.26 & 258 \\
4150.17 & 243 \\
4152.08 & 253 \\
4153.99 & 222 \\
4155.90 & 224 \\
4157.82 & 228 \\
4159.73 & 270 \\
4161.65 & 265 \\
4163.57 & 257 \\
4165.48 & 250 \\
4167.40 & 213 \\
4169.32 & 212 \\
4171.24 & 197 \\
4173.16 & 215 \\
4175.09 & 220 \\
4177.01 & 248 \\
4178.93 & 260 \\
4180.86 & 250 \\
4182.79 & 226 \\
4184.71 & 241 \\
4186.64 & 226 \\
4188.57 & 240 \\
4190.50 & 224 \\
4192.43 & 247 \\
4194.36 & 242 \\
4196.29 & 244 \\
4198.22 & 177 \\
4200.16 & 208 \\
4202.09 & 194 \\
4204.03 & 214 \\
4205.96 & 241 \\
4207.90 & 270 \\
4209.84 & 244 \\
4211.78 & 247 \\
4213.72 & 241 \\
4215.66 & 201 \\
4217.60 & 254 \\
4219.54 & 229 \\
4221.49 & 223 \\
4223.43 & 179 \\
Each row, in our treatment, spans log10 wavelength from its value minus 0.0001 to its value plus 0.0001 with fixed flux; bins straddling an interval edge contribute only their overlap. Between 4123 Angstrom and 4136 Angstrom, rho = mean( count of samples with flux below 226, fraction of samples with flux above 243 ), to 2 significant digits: 2.6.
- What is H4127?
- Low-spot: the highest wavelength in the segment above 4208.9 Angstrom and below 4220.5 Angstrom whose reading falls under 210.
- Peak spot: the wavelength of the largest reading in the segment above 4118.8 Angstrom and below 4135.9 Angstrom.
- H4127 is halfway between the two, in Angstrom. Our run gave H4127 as 4168.6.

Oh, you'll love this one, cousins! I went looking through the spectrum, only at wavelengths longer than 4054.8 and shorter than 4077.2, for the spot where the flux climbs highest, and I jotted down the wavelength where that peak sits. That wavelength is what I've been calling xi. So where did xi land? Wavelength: 4076.29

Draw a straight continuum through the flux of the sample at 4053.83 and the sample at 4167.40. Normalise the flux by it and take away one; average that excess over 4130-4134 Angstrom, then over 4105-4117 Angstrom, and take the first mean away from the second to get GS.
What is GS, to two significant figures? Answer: 0.13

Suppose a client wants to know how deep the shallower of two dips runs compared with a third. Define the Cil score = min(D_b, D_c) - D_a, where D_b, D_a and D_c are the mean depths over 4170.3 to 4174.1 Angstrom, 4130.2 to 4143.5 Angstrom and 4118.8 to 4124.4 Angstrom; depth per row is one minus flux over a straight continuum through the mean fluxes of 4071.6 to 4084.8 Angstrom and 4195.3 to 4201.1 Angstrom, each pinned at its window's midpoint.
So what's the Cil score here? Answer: -0.10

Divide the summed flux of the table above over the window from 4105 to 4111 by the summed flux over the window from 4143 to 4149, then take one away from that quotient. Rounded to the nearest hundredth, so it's 0.10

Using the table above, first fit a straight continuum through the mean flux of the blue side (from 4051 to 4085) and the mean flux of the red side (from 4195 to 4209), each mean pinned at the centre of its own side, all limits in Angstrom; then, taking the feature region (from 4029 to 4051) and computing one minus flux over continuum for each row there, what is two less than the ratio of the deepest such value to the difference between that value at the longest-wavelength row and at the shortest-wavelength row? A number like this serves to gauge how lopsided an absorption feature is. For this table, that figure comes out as -4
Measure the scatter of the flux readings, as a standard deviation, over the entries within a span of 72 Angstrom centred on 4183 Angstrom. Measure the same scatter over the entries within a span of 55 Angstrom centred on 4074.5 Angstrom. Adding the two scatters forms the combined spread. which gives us 53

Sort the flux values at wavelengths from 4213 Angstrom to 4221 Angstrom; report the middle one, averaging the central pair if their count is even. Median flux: 235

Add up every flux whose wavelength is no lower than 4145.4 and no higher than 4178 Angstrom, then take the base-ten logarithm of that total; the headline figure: 3.60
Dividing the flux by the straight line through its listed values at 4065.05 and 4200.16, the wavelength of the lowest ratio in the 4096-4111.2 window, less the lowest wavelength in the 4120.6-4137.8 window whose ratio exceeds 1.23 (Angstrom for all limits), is -20.8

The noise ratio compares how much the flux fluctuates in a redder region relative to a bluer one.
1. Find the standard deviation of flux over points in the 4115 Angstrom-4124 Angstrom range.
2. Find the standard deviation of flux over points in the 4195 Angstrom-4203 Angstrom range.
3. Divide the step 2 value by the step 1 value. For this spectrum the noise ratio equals 1.3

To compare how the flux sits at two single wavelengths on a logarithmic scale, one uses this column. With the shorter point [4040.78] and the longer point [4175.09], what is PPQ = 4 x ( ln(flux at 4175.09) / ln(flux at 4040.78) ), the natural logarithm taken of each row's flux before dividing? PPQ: 4.07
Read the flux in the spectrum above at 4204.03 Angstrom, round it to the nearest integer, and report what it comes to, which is 214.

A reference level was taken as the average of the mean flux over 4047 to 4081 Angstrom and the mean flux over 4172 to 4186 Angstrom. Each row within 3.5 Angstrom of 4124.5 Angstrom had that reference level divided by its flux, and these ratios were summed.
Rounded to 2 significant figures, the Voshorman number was 3.5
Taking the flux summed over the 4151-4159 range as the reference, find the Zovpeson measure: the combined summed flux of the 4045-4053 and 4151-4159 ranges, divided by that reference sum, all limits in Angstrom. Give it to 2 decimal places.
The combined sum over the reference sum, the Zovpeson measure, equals 1.84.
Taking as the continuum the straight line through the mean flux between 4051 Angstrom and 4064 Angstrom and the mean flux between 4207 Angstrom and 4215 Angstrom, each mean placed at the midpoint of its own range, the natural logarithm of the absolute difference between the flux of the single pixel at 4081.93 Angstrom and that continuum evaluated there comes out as 4.3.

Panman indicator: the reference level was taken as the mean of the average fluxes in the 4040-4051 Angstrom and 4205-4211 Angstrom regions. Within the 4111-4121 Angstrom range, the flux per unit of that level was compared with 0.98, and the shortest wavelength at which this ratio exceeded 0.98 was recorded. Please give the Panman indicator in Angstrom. 4114.01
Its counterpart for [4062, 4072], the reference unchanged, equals 4066.92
